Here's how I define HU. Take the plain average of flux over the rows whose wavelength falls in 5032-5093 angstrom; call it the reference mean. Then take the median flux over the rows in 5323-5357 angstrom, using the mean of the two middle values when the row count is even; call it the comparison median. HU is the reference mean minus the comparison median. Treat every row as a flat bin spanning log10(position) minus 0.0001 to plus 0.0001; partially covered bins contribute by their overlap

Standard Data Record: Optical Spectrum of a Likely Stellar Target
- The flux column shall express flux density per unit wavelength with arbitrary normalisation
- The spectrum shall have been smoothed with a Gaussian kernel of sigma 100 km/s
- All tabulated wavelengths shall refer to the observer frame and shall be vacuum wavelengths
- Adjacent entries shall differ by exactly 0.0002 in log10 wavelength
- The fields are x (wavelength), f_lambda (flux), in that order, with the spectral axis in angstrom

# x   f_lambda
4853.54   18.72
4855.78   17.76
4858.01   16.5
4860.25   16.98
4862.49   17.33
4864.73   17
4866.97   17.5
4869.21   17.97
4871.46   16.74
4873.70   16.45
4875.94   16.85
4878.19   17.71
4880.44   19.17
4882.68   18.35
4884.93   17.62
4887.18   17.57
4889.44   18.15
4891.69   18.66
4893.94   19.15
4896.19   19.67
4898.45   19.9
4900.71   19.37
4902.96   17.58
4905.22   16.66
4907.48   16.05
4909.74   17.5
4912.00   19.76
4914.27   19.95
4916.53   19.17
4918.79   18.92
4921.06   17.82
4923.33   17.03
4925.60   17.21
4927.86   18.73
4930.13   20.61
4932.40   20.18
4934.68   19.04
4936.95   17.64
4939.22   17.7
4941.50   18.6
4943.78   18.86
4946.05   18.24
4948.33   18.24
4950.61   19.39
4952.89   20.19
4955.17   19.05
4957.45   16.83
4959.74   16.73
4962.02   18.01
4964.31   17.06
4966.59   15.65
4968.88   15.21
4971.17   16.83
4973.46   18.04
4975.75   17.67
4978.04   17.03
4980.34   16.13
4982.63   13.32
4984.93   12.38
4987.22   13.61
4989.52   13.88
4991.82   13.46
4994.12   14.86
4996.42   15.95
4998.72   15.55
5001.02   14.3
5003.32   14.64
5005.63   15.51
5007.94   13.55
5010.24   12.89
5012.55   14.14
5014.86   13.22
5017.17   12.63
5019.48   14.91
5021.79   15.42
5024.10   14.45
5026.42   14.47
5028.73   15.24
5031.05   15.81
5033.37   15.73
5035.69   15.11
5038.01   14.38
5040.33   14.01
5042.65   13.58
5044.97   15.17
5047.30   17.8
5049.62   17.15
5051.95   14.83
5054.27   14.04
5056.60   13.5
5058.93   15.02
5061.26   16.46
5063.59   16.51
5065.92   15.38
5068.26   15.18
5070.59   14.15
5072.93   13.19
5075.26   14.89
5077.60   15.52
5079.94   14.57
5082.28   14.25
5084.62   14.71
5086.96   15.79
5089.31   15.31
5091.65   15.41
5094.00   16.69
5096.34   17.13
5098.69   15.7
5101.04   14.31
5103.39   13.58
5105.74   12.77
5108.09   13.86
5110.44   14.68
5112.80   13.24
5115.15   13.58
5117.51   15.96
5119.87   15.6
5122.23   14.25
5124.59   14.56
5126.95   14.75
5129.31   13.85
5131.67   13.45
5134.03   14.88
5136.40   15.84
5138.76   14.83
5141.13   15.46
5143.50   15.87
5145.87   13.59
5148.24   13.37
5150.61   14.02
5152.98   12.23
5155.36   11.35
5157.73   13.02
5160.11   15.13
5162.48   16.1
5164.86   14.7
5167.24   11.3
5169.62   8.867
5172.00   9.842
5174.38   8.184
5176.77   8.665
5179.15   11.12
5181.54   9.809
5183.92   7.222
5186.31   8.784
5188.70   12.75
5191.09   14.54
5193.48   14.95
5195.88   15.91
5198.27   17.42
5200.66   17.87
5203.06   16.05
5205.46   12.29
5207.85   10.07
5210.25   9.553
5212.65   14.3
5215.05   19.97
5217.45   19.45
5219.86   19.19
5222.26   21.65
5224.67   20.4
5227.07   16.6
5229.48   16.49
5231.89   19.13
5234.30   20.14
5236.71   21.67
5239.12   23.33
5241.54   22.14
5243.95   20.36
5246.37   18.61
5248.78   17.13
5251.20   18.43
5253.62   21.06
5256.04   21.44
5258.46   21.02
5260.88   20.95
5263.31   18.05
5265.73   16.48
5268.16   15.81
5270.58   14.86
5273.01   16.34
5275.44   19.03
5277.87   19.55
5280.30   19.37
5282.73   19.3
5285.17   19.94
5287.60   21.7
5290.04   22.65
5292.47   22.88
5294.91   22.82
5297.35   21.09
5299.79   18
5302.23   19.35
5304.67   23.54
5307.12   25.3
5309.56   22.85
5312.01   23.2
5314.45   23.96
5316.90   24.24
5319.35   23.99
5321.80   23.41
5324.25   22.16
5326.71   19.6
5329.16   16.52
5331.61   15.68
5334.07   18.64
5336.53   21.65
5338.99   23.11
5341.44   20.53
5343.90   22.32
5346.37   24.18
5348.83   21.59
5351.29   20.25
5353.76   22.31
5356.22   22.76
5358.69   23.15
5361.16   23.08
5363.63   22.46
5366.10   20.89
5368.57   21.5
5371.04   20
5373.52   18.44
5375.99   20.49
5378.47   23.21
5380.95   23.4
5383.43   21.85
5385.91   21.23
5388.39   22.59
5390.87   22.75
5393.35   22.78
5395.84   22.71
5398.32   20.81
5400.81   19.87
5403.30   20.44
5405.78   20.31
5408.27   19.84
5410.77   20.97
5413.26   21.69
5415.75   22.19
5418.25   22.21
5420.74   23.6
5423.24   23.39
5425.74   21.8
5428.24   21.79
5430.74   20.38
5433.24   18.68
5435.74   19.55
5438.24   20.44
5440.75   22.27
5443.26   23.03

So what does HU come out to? -6.6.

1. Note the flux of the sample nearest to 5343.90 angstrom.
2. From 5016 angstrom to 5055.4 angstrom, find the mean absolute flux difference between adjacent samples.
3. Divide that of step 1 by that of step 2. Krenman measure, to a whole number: 23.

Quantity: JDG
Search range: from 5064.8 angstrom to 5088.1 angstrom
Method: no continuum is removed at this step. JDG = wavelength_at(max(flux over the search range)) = 5086.96 angstrom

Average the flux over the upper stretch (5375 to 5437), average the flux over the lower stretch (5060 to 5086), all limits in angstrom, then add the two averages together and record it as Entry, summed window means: 37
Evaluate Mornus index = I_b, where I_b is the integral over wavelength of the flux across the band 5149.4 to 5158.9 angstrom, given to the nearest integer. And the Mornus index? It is 120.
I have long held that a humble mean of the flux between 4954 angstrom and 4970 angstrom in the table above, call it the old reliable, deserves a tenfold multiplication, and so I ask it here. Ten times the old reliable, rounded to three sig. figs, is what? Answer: 169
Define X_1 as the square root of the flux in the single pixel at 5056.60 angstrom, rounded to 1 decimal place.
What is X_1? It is 3.7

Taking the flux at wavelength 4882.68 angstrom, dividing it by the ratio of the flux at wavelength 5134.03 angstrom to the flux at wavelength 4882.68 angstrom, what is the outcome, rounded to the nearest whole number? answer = 23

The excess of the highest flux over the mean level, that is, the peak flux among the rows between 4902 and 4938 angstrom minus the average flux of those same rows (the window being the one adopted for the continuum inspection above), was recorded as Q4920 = 2.24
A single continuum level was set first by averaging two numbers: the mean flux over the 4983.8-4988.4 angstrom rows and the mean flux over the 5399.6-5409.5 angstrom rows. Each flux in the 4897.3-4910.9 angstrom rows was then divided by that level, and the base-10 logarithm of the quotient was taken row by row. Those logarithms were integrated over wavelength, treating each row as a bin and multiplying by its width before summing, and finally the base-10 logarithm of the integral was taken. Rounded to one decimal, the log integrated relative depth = -0.4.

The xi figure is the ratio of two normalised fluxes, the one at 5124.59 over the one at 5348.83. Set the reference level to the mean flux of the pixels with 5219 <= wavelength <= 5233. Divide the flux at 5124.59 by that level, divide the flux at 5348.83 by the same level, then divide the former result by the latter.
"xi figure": 0.67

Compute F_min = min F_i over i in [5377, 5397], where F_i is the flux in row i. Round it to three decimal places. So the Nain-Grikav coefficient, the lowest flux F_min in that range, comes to 21.230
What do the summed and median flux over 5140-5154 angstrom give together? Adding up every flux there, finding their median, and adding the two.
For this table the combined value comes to 98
